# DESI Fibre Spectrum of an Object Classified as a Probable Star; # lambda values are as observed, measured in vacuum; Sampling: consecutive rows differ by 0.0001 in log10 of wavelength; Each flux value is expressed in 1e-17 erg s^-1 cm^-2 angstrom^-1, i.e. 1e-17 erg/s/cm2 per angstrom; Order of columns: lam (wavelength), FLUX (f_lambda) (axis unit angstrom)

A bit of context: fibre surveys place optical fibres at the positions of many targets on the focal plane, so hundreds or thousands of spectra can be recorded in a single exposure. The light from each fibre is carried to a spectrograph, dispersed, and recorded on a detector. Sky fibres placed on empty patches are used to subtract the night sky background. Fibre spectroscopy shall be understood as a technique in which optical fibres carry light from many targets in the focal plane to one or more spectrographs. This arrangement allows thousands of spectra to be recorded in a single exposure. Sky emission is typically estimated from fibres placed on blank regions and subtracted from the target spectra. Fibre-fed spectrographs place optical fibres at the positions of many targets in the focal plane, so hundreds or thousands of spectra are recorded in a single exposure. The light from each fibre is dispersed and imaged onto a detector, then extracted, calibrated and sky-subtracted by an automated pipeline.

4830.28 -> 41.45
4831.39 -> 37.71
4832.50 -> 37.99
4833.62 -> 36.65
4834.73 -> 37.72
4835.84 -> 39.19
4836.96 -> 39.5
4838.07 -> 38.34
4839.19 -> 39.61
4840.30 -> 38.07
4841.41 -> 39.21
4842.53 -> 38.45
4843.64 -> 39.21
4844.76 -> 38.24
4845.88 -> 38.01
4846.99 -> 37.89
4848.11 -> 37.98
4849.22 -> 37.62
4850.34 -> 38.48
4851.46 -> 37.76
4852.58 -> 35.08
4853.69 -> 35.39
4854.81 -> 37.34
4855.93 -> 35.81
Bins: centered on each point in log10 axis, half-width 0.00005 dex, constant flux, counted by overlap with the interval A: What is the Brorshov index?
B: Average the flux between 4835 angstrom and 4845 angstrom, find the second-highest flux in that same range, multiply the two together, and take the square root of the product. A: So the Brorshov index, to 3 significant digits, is 39.2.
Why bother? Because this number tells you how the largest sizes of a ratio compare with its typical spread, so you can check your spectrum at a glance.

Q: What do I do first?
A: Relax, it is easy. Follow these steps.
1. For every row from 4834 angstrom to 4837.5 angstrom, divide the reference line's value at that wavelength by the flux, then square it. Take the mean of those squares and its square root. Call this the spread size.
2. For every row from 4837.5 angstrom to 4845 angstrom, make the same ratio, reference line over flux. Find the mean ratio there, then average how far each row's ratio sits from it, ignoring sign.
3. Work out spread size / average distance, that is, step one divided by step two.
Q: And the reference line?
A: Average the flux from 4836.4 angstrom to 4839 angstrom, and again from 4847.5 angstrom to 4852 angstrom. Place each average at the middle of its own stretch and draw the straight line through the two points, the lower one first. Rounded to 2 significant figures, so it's 75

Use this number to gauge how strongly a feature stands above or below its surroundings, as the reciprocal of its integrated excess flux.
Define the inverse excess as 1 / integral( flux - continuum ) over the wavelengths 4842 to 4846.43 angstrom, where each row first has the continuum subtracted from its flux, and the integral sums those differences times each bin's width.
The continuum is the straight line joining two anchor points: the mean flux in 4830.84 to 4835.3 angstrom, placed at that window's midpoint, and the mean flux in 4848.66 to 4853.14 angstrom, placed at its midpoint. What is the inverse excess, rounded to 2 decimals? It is 0.20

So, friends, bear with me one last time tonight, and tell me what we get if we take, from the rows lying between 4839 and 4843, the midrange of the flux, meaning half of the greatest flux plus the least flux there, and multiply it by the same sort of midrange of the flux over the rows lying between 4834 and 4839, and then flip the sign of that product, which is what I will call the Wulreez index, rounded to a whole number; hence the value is -1500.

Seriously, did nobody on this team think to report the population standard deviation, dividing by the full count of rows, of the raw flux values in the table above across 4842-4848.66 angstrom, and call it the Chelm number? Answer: 0.45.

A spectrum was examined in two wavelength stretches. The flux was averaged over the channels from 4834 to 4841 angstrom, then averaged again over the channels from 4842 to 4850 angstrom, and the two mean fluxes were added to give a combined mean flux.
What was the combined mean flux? 76.9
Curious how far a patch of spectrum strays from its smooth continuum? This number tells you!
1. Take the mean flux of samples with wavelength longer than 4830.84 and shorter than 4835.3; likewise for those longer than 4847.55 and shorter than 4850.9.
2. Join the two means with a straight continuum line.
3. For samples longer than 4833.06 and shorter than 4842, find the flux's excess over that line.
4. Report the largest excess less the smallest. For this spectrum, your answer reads 2.8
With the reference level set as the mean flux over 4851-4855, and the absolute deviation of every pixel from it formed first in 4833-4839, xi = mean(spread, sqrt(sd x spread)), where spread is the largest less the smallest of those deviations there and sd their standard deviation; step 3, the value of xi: 2.3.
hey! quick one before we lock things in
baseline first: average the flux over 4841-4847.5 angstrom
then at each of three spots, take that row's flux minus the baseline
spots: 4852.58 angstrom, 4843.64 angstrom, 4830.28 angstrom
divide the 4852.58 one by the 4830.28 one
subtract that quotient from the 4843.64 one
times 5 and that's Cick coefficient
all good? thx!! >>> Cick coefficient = 9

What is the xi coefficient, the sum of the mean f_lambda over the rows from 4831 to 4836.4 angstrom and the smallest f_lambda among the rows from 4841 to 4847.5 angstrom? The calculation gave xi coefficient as 75.7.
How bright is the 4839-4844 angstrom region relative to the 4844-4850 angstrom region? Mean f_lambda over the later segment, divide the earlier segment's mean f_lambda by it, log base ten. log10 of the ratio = 0.011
